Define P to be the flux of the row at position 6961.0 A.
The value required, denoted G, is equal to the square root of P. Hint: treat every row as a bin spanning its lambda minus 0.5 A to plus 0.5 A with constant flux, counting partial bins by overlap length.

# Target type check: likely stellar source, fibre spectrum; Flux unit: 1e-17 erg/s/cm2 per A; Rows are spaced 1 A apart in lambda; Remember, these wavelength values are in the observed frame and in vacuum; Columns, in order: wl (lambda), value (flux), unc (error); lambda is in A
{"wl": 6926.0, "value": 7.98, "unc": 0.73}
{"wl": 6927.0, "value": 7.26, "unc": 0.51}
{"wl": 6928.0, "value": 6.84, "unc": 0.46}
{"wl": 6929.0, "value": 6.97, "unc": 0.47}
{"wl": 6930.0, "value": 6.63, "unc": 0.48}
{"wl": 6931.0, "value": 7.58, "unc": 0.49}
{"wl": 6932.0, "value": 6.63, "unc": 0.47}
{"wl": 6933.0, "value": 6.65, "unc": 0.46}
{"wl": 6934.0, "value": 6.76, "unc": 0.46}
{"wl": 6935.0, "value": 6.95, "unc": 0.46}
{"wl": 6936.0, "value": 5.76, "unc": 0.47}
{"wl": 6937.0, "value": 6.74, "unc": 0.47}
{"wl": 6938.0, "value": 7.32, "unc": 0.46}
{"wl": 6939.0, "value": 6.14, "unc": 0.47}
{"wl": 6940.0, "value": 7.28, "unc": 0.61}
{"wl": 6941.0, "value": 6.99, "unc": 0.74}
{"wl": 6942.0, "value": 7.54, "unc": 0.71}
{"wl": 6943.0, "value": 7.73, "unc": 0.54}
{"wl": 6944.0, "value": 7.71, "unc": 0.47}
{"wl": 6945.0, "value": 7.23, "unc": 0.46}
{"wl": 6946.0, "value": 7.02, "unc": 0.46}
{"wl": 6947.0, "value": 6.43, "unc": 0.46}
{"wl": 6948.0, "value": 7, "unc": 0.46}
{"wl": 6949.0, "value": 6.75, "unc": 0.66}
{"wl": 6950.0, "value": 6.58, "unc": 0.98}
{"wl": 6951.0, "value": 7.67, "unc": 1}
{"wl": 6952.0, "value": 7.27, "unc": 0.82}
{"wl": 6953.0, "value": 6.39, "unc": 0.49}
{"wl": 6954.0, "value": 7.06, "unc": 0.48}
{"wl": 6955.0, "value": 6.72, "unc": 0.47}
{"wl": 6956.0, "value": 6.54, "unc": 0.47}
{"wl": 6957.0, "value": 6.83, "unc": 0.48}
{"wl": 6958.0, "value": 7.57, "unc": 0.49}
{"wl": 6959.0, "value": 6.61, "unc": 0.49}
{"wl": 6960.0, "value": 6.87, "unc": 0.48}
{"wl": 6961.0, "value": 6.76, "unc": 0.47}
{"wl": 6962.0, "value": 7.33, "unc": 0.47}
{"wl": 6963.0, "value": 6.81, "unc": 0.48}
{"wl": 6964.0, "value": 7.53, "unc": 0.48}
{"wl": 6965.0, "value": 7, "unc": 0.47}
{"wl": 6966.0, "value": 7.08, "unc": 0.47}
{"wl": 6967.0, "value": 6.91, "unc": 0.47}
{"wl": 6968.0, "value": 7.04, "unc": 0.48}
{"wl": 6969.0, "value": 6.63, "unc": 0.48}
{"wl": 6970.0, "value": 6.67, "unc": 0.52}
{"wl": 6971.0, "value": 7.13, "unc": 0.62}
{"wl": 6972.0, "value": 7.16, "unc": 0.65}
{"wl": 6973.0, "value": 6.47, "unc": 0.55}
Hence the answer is 2.60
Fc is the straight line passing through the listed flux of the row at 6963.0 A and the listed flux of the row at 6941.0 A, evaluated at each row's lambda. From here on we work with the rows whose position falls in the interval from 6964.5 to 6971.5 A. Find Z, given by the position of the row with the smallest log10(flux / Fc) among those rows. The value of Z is 6969.0 A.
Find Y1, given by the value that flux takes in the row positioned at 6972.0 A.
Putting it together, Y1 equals 7.16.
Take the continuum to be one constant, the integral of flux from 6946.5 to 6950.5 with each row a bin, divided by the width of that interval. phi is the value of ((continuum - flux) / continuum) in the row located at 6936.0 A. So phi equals 0.14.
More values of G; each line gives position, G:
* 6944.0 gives 2.78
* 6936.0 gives 2.40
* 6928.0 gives 2.62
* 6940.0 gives 2.70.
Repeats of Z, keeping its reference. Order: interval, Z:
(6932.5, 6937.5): 6936.0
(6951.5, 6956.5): 6953.0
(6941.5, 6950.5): 6947.0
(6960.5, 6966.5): 6961.0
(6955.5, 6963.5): 6956.0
